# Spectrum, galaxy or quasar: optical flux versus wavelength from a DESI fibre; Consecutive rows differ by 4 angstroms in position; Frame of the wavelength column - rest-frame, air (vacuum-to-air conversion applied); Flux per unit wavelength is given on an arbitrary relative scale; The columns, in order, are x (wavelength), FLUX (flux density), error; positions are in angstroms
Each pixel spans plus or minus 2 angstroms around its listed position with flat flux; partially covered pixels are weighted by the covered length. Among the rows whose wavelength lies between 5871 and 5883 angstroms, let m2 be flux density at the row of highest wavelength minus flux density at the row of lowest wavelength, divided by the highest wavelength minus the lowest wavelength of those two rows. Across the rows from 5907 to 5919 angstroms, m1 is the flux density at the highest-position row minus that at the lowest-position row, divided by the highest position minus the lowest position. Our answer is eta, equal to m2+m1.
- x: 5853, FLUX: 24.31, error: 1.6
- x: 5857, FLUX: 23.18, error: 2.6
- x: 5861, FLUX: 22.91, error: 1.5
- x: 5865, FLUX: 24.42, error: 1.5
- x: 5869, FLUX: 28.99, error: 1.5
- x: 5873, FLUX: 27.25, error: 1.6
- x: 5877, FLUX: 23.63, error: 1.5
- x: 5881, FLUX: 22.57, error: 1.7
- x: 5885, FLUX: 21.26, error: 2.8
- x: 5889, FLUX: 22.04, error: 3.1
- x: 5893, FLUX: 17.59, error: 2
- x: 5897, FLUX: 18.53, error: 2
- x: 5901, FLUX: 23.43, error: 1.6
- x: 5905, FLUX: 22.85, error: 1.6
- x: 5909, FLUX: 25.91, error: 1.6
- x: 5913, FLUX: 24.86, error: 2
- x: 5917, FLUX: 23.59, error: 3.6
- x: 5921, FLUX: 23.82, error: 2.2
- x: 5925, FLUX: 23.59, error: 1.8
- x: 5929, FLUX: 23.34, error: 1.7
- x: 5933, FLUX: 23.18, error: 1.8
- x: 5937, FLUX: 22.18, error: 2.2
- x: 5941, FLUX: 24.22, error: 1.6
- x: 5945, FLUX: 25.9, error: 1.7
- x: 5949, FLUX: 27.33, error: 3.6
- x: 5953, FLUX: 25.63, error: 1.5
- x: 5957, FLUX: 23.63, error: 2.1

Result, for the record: -0.9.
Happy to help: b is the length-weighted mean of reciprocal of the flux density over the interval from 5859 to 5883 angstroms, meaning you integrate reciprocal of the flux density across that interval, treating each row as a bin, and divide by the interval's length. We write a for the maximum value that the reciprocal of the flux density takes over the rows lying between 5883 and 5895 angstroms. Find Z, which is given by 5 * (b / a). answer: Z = 3.6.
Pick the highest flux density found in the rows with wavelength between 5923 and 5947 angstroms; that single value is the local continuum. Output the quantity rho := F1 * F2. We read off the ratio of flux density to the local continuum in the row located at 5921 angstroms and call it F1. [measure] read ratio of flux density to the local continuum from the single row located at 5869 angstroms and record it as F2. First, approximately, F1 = 0.92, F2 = 1.12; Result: 1.03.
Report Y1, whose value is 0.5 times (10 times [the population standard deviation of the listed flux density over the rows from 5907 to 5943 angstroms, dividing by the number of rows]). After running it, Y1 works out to 5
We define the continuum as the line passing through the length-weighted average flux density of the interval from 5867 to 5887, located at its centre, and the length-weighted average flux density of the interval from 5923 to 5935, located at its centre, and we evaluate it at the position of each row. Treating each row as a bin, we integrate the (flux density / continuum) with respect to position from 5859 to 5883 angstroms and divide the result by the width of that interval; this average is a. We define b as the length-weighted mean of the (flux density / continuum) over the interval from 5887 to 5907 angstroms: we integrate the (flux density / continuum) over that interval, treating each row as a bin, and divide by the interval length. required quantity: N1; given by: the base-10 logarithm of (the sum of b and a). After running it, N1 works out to 0.271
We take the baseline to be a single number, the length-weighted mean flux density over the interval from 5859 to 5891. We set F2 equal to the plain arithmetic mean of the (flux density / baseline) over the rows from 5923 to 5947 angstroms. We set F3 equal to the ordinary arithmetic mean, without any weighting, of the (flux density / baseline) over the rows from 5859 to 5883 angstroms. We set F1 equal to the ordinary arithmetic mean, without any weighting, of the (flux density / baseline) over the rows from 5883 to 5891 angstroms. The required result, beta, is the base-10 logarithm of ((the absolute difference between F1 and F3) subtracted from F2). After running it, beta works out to -0.07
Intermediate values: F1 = 0.90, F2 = 0.98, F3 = 1.03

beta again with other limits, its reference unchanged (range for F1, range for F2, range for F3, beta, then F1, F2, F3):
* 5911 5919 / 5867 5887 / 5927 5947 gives 0.00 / 1.00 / 1.03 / 0.98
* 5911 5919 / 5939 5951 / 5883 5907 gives -0.03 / 1.00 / 1.07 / 0.87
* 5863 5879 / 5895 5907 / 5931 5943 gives -0.11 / 1.08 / 0.90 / 0.96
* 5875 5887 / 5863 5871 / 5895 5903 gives 0.02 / 0.93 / 1.11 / 0.87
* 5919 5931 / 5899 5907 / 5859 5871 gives -0.05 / 0.98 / 0.96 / 1.05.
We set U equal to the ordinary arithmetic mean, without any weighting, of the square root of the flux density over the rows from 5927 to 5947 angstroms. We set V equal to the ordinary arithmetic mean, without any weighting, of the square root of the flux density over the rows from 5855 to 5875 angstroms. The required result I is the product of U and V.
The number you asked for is 24.5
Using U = 4.87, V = 5.03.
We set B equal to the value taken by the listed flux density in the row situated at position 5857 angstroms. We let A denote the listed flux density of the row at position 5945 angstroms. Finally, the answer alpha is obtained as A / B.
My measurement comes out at 1.12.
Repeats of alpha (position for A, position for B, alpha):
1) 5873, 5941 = 1.13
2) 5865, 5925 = 1.04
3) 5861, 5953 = 0.89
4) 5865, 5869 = 0.84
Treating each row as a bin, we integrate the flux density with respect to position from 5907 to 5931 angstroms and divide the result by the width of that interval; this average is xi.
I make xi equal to 24.2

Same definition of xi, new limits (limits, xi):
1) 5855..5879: 25.1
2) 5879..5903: 20.9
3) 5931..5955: 24.7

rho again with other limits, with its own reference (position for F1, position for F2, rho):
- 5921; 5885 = 0.75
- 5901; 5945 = 0.90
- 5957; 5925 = 0.83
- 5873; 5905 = 0.93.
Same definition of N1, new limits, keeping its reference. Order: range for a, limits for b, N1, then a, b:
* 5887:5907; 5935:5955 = 0.291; 0.86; 1.09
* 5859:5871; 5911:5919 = 0.309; 1.02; 1.02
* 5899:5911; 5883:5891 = 0.276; 1.00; 0.88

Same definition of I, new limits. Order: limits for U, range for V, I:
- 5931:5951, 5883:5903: 22.4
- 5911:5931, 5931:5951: 24.2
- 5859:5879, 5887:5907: 23.0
